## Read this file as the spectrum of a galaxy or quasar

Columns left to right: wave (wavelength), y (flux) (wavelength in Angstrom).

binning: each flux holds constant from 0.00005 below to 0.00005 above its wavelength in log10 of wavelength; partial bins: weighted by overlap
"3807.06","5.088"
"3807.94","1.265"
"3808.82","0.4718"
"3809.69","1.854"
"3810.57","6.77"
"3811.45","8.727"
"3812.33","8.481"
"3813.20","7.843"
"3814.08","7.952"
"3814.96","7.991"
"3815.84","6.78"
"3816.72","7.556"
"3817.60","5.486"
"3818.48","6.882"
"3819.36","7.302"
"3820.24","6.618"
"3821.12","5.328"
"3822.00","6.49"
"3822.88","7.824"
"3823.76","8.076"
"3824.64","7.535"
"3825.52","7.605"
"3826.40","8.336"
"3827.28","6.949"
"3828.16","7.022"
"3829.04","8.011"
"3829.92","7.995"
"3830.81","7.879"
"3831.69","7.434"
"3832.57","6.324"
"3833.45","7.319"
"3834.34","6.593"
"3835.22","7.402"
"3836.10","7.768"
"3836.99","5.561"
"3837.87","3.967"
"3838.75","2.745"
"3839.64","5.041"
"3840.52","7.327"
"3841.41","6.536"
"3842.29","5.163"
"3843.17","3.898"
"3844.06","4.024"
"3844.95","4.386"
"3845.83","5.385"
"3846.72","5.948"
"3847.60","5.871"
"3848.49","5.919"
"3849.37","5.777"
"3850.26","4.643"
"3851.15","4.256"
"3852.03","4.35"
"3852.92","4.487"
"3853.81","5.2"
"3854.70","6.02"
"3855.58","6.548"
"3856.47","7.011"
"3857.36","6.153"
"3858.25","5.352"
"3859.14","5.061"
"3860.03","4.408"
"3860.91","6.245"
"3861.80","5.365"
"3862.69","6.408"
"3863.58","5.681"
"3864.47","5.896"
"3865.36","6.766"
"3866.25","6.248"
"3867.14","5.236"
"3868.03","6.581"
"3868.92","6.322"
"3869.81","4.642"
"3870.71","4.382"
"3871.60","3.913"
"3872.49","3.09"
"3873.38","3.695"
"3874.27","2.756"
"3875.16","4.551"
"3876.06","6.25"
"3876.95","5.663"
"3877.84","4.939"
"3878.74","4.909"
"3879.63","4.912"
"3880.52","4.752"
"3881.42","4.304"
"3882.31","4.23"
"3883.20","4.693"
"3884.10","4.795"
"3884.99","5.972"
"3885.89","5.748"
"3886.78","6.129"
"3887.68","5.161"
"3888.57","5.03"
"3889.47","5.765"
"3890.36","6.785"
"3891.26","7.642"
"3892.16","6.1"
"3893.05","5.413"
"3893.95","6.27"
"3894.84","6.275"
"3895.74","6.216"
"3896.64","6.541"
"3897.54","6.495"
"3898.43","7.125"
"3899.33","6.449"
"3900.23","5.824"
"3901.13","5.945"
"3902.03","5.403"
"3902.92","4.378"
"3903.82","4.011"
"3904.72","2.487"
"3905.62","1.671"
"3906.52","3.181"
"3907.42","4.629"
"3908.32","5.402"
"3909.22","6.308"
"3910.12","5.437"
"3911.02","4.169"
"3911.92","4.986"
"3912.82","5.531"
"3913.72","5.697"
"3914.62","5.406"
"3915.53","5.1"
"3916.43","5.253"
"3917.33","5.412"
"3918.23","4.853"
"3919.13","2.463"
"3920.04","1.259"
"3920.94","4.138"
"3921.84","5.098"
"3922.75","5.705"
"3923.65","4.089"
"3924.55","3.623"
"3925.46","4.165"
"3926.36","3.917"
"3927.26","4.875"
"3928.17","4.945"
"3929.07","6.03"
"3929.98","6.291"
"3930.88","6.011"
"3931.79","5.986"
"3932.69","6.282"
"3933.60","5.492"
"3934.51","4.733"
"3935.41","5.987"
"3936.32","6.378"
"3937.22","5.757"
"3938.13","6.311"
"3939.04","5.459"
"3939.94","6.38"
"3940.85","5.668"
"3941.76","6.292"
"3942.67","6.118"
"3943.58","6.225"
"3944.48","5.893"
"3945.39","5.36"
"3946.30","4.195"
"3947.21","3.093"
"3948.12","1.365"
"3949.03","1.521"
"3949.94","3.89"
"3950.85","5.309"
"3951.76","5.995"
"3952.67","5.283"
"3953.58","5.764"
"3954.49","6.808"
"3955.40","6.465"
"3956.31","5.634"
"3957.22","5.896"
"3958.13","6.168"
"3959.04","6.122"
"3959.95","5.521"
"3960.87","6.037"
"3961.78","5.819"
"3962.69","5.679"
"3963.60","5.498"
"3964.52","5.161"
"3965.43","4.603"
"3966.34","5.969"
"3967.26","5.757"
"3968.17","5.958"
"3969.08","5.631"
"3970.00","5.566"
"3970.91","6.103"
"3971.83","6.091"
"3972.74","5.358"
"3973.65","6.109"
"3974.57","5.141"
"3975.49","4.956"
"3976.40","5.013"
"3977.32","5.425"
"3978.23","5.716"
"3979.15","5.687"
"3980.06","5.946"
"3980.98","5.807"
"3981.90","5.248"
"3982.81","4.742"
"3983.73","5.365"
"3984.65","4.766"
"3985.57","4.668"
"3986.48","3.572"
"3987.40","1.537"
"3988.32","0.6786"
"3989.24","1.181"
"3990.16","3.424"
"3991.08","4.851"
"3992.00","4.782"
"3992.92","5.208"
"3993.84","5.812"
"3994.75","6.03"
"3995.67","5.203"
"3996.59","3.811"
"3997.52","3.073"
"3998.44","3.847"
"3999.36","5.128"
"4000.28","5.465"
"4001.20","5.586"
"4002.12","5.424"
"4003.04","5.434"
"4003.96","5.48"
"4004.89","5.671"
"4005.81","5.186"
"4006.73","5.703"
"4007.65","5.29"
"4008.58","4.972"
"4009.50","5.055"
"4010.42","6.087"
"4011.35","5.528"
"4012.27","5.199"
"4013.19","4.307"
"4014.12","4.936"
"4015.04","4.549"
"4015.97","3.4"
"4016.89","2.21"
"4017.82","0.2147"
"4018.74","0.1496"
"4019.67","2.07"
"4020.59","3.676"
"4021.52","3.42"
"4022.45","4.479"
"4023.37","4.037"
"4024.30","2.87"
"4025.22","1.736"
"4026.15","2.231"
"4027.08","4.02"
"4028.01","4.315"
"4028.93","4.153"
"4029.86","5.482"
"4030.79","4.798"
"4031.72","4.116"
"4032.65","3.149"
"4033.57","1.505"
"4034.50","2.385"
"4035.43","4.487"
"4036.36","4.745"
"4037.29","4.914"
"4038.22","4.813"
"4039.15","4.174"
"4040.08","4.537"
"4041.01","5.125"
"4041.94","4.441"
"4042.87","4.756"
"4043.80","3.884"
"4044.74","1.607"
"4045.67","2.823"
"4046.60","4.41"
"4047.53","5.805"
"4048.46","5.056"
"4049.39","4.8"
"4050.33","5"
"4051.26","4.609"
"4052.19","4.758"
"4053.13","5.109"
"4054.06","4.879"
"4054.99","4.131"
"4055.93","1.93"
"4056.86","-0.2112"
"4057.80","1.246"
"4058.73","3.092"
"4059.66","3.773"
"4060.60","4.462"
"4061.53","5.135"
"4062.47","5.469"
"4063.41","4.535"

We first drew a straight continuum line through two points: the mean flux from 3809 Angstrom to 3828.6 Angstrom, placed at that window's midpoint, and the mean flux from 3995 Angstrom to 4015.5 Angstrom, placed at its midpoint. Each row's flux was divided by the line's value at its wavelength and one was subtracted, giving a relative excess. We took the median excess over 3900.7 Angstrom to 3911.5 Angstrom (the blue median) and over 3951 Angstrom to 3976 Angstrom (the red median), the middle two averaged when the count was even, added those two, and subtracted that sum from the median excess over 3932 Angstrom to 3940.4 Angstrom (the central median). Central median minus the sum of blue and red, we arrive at 0.24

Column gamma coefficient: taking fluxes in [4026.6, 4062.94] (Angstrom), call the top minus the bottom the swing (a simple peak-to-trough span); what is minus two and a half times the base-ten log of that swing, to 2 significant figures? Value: -1.9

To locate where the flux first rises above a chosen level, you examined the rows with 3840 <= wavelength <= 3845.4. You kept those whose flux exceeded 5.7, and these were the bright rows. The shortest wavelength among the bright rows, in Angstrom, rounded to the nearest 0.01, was 3840.52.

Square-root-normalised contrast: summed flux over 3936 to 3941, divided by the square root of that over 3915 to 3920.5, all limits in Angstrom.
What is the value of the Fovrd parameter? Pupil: 7.3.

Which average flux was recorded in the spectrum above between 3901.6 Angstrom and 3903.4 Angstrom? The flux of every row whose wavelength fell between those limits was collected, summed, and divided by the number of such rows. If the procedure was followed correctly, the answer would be 4.89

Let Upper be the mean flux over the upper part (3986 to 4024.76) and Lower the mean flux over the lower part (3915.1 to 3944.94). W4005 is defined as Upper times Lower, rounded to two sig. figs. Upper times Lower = 22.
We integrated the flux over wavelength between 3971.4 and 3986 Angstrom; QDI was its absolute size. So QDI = 79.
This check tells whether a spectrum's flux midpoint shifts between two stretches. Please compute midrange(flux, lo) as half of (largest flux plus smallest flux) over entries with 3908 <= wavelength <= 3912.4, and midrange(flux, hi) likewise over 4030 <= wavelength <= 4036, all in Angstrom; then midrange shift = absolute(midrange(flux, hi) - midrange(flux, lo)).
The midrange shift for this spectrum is 2.1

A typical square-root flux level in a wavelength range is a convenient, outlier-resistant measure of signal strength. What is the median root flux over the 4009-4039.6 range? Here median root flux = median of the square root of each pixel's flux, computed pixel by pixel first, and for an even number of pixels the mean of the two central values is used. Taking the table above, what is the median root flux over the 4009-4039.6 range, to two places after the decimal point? 2.04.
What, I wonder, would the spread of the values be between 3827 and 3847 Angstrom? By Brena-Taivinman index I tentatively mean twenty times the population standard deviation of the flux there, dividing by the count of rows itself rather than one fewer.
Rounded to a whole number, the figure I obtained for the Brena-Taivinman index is 30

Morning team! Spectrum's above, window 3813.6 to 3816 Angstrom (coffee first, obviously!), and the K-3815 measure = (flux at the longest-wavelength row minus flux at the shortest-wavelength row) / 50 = -0.023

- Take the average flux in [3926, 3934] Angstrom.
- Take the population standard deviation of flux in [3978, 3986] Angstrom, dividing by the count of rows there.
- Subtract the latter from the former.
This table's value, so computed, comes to 5.1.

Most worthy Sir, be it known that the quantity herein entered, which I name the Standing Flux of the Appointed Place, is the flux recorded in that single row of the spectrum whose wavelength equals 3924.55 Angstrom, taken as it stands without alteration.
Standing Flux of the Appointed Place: 3.623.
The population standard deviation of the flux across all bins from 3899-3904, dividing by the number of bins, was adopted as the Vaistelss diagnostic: 0.87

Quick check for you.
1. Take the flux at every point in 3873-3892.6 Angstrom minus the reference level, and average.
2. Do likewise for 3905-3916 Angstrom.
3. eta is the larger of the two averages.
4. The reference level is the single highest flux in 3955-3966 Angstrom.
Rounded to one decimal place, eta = -1.2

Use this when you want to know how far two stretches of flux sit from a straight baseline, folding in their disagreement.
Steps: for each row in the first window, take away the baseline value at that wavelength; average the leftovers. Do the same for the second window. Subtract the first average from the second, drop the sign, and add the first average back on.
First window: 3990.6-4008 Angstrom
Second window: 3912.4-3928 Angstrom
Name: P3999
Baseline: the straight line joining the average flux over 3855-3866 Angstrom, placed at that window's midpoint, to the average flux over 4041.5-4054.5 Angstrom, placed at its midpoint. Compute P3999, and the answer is 1.5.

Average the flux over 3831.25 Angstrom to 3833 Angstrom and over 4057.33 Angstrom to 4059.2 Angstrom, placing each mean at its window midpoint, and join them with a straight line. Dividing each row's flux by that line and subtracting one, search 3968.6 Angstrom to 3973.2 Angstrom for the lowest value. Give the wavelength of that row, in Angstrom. 3972.74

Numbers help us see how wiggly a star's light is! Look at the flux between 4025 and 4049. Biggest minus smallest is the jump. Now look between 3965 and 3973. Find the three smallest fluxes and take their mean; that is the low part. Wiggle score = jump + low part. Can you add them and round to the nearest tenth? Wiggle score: 9.5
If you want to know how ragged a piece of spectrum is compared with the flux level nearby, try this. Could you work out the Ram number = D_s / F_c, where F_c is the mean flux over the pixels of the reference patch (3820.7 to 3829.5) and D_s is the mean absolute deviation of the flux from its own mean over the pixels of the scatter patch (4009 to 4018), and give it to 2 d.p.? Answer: 0.18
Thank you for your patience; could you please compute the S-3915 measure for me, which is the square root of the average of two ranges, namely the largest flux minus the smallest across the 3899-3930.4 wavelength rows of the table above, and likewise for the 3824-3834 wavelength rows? 1.90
